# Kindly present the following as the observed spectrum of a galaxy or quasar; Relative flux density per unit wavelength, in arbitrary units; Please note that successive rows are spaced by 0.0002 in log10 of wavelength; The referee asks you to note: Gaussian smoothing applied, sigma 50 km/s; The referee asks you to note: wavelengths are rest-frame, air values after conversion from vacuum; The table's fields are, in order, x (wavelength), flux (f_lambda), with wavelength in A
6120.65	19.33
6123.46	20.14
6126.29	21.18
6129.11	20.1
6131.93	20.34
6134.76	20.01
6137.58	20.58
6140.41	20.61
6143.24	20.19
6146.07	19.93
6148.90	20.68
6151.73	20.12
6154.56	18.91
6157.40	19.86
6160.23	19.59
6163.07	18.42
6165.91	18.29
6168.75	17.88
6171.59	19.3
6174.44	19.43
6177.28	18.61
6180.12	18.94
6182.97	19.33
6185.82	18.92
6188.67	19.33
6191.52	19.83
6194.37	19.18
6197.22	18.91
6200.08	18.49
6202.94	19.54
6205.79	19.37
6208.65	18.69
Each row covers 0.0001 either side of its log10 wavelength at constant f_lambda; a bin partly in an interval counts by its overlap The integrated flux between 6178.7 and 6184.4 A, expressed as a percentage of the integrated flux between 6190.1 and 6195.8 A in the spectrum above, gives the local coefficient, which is 98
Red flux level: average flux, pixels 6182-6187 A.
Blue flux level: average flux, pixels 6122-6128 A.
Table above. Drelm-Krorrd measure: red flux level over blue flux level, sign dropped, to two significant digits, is 0.93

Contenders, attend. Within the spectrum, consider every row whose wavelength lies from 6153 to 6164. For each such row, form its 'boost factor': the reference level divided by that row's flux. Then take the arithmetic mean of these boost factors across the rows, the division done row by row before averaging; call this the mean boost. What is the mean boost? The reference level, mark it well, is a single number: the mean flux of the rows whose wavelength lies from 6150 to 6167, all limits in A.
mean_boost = 1.00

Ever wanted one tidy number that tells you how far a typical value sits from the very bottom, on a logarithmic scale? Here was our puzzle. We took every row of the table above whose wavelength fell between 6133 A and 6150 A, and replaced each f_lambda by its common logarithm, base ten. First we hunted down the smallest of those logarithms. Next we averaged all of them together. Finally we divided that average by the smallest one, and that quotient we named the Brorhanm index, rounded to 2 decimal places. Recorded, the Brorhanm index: 1.01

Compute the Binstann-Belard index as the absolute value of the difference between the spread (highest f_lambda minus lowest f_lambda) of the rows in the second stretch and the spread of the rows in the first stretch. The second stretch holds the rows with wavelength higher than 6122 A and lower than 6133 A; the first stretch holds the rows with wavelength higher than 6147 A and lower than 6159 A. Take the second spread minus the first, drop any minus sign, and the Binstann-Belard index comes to 0.69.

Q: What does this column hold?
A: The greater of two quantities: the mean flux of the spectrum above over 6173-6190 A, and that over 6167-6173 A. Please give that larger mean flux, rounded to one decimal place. 19.1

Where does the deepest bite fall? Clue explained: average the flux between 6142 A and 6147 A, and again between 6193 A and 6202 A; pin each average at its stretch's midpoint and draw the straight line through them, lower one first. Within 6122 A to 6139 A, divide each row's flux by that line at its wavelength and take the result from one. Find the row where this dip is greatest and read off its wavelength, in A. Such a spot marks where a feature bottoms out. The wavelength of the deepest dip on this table 6123.46 A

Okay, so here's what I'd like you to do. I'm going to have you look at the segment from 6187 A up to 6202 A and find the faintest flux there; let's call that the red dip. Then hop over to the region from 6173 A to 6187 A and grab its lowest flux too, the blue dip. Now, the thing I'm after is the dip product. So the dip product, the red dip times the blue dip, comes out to 344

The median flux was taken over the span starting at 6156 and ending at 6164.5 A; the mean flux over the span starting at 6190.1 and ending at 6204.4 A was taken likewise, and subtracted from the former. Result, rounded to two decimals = 0.40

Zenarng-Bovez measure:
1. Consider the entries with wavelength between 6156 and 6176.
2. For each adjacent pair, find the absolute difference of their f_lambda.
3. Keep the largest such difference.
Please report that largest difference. 1.42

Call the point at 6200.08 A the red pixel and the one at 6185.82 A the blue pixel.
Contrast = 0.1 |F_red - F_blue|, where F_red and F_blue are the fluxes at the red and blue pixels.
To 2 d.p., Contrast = 0.04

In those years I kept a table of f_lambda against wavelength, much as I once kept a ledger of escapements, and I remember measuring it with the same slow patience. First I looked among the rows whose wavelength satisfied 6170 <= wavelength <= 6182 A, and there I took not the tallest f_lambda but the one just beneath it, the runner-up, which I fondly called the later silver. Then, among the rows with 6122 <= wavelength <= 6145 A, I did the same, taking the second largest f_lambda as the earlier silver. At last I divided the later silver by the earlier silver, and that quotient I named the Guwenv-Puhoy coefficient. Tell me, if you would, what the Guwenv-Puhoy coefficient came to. 0.9364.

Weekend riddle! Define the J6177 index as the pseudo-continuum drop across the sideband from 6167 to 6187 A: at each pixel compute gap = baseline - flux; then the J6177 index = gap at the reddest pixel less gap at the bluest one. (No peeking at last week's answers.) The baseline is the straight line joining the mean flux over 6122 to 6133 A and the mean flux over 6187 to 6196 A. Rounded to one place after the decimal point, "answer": -1.3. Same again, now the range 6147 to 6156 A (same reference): 1.7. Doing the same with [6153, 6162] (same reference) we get -0.8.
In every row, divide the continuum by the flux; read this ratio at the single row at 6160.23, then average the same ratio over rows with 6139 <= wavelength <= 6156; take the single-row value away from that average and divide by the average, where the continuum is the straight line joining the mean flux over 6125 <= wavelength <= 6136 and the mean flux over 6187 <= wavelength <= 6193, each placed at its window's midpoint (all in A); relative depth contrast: -0.015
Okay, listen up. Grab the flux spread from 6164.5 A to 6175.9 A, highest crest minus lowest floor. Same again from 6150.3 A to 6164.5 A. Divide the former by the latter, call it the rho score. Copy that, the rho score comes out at 0.91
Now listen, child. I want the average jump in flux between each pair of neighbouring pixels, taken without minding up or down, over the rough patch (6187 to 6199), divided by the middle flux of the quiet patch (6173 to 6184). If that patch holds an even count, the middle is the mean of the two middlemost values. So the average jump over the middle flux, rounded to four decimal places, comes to 0.0247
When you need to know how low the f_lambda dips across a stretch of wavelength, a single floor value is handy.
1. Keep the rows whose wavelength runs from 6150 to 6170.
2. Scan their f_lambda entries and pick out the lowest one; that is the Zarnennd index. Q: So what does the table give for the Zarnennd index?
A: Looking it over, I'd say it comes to 17.88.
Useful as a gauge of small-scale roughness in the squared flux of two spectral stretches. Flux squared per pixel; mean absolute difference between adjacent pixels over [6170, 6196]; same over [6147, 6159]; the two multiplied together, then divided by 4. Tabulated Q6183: 156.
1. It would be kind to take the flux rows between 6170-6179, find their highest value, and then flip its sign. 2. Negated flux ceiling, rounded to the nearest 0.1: -19.4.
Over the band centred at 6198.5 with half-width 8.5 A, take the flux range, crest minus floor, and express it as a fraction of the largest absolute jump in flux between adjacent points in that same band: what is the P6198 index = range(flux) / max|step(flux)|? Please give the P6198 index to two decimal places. 1.28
